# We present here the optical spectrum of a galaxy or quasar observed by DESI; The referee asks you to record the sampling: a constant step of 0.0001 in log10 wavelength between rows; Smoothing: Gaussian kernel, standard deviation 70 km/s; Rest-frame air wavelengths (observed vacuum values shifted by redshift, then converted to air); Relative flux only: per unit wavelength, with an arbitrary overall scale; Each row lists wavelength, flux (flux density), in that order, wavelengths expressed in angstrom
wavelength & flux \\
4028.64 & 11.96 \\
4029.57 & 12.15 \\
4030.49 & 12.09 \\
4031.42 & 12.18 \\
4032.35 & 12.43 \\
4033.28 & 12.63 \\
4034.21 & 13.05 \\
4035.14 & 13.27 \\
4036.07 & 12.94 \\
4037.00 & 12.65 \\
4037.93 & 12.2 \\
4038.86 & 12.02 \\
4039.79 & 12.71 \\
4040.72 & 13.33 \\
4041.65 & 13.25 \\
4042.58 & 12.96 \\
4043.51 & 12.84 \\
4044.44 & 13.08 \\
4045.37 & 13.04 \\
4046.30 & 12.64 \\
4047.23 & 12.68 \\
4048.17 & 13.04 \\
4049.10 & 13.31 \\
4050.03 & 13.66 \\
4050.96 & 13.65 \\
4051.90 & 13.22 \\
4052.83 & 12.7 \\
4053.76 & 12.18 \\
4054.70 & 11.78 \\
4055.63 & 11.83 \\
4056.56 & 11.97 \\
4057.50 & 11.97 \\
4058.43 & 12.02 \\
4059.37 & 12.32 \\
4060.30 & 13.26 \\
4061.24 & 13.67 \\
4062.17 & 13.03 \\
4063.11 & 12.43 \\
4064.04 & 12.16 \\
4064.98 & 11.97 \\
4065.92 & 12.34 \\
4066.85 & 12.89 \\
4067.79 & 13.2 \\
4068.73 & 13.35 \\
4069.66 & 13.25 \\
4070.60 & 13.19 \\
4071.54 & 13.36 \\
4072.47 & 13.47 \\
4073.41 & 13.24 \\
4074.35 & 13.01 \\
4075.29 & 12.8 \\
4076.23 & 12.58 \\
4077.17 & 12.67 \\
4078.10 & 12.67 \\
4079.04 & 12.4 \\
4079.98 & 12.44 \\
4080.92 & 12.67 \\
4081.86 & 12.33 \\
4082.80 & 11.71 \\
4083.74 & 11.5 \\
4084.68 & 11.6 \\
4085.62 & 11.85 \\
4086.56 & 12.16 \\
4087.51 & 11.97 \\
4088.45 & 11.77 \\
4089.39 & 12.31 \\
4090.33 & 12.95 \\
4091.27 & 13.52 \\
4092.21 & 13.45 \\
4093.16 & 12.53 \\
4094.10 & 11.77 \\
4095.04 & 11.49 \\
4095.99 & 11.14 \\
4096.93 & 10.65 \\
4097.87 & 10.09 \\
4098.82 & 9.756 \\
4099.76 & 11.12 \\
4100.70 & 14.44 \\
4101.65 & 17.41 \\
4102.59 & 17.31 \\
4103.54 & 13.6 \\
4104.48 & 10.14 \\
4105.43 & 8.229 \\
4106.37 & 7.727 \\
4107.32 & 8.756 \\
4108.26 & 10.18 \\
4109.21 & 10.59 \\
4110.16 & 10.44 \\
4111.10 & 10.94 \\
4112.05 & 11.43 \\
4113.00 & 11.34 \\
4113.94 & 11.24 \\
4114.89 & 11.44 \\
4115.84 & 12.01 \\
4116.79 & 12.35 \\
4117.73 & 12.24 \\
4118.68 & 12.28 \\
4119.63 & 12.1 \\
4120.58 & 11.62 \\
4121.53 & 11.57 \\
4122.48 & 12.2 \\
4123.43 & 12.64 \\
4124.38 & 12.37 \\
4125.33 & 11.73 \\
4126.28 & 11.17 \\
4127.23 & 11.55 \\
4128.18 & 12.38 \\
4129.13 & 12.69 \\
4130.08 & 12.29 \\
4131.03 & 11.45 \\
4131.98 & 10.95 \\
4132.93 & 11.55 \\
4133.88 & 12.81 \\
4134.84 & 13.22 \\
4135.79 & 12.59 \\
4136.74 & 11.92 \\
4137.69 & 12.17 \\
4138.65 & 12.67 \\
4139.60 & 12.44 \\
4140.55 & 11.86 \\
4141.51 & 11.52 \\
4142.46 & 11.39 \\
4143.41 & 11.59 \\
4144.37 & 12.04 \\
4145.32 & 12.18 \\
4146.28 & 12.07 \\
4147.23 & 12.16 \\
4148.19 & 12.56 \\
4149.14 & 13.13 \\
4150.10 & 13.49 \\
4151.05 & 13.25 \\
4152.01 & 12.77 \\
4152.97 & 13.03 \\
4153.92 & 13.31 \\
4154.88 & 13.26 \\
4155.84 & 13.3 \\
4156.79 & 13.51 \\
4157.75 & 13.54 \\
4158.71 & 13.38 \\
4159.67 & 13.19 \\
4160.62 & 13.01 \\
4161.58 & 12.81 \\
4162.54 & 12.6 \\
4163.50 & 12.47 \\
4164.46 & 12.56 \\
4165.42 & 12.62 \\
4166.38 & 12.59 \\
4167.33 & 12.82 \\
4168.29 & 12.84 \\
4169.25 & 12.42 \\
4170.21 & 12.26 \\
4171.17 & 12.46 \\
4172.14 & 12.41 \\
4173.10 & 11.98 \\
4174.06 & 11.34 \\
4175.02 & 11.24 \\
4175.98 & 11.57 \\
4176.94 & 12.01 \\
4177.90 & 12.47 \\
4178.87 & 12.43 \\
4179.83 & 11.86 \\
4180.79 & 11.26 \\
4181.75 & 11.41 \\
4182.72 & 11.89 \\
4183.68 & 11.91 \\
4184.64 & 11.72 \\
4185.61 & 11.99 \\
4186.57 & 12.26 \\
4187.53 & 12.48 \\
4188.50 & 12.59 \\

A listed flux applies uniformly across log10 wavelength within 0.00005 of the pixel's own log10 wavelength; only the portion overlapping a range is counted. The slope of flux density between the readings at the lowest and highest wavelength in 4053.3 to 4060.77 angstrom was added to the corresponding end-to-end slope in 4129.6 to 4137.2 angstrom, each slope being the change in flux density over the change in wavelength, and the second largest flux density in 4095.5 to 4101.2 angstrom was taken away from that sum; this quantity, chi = -11.0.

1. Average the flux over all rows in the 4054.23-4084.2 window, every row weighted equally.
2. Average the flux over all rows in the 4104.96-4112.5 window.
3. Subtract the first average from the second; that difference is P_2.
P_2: -2.8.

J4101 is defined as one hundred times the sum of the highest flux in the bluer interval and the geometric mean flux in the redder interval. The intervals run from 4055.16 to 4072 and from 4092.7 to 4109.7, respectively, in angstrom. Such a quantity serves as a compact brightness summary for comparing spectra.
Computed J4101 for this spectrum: 2489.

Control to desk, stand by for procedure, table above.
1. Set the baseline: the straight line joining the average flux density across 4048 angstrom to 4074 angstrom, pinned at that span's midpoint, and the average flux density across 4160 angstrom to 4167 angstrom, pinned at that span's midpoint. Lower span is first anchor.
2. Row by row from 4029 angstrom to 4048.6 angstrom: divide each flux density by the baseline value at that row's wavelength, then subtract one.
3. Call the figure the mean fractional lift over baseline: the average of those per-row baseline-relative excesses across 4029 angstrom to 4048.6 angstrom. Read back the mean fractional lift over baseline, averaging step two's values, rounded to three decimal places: -0.008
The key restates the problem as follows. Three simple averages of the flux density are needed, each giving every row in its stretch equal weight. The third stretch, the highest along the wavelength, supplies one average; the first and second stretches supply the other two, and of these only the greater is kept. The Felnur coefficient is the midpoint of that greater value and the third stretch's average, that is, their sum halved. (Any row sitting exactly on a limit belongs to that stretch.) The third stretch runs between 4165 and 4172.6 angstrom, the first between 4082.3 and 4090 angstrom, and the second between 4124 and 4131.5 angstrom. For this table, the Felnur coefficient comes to 12.3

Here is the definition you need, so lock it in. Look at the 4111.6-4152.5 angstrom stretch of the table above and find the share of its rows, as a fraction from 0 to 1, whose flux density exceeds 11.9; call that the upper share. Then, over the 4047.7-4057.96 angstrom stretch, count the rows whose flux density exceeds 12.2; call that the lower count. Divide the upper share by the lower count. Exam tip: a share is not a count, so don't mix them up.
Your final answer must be 0.10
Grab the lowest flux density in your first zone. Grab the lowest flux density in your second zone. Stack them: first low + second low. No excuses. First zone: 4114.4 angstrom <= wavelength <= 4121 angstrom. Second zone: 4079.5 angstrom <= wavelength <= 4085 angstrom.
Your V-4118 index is 23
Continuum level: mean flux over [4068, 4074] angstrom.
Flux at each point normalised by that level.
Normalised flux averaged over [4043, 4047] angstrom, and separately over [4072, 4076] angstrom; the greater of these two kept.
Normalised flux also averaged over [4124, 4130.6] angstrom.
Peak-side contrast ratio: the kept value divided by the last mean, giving 1.09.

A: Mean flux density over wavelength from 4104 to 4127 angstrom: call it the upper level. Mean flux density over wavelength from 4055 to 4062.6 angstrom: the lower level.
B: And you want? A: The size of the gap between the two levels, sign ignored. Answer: 1.4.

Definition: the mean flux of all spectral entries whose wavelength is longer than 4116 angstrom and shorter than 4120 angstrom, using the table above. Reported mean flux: 12.2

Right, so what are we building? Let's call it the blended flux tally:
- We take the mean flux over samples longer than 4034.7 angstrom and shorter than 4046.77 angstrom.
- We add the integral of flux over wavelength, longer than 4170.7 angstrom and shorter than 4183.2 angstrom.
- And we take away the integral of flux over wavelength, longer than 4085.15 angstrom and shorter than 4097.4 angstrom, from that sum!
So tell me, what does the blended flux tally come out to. 13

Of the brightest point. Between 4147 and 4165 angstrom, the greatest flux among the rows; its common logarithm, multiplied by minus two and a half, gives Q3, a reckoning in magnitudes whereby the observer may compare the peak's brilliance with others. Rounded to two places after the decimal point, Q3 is -2.83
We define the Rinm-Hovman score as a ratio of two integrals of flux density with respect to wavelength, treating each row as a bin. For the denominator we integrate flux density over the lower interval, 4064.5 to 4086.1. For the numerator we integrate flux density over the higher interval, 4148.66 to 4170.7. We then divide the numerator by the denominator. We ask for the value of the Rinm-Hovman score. 1.048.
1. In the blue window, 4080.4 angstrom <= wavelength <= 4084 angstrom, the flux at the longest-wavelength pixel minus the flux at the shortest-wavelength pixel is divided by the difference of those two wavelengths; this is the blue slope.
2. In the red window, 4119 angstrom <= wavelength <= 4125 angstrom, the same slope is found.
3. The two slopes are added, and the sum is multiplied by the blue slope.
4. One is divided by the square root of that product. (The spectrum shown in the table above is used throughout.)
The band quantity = 2.6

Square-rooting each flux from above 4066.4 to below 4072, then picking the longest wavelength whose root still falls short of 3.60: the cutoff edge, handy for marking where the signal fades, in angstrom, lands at 4066.85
